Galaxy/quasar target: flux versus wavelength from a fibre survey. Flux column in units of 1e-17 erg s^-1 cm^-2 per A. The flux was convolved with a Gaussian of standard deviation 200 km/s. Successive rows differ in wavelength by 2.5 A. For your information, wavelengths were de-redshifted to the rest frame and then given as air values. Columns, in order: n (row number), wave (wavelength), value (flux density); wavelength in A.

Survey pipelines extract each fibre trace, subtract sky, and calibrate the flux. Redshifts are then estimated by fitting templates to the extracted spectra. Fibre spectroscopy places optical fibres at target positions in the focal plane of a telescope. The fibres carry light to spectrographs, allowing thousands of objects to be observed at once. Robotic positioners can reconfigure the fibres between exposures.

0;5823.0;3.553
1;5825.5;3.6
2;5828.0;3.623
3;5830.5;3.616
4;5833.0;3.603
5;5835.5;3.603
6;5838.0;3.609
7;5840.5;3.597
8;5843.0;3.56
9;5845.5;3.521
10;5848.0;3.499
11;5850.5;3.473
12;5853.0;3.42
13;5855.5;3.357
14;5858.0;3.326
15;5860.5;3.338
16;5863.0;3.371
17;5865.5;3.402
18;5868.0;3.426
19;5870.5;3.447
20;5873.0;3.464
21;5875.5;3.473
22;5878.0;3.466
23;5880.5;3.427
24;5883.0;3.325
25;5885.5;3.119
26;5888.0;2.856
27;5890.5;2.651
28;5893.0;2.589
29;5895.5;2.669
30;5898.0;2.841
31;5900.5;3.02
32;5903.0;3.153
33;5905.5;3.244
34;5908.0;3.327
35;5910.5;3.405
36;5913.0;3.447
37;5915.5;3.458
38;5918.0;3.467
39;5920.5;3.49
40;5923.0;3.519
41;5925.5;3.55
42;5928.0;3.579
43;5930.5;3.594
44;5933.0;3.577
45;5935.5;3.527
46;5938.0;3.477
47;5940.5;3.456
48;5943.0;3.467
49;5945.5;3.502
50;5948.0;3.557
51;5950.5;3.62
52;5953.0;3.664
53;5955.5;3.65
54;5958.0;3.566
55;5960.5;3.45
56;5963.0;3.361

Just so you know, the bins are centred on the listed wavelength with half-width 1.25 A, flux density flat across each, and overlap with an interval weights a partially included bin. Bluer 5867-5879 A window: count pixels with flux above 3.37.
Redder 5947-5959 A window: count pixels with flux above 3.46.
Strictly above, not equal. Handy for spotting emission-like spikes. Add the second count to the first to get 10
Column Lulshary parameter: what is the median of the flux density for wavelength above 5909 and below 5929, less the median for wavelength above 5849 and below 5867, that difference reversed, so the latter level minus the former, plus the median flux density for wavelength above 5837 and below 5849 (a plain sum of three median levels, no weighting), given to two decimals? 3.45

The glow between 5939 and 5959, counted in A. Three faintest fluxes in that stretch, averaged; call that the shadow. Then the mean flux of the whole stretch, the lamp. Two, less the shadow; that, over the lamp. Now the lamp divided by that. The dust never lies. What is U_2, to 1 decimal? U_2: -8.6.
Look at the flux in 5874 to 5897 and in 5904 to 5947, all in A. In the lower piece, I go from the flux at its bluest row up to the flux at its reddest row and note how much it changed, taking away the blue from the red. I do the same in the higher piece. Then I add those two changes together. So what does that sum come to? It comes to -0.5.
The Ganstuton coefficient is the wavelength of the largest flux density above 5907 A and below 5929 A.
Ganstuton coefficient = 5928.0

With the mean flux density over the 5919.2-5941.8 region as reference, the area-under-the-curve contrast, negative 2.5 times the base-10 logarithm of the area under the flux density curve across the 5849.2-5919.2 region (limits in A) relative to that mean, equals -4.5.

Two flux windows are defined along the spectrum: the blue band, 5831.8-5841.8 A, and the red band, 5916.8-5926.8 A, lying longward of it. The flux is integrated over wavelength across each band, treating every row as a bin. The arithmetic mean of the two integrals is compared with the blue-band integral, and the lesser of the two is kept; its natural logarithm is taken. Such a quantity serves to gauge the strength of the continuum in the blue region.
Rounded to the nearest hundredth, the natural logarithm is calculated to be 3.57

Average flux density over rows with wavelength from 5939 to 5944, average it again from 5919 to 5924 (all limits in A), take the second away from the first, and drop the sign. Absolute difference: 0.04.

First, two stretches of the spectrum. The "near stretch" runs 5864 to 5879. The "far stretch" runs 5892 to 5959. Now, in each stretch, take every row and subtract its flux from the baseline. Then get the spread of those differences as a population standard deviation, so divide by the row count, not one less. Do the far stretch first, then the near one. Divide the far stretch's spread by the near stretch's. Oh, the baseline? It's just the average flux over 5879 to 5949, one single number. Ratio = 11.3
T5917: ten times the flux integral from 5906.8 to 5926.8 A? 692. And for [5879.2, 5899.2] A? 587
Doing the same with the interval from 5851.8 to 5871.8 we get 677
